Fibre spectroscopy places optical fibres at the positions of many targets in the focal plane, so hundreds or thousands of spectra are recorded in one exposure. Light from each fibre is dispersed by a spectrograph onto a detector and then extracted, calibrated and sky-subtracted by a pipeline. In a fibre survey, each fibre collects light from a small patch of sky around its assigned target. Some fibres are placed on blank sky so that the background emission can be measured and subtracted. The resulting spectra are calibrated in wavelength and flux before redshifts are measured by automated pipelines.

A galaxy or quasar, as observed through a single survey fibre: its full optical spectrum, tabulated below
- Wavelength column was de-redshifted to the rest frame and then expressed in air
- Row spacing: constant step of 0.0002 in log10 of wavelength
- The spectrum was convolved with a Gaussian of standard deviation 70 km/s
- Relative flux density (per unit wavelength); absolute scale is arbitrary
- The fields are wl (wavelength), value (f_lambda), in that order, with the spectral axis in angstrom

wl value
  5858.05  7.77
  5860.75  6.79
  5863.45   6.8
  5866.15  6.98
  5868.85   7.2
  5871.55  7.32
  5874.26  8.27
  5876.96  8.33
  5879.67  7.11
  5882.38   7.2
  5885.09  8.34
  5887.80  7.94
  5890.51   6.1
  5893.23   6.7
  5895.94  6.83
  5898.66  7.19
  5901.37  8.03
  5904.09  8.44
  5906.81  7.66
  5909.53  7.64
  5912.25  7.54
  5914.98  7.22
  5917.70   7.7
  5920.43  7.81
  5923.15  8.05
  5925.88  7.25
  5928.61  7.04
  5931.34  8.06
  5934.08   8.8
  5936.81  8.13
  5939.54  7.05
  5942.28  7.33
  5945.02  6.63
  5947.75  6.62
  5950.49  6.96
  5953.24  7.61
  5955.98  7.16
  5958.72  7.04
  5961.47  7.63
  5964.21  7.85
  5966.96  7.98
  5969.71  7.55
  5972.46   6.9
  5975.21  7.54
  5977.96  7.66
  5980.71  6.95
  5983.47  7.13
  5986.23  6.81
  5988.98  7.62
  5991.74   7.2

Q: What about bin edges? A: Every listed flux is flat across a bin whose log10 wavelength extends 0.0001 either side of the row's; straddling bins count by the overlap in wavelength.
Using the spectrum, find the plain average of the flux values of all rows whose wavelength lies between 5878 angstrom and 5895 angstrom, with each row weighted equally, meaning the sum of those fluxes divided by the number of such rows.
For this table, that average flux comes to 7.2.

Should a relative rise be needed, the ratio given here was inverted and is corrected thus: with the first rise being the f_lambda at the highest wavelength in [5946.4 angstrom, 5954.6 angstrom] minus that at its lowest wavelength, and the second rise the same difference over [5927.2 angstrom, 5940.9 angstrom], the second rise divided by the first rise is 0.0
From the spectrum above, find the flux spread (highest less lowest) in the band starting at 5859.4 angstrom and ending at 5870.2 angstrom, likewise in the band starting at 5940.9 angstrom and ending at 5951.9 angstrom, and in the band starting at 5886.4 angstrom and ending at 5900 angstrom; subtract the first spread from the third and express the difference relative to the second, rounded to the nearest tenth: 2.0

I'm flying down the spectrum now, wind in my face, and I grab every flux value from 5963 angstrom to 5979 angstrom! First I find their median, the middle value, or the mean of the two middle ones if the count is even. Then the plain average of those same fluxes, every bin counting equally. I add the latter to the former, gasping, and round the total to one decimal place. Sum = 15.2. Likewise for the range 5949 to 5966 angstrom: 14.8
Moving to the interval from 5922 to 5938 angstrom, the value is 15.9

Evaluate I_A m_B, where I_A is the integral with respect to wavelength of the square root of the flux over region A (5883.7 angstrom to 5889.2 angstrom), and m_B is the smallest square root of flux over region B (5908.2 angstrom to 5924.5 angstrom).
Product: 42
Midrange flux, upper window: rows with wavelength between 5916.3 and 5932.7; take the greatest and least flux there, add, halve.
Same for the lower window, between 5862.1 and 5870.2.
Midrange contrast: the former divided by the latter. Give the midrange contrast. 1.08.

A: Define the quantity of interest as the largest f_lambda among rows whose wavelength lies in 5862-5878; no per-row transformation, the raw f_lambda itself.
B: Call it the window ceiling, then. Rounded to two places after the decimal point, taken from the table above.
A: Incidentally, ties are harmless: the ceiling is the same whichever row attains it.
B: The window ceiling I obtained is 8.33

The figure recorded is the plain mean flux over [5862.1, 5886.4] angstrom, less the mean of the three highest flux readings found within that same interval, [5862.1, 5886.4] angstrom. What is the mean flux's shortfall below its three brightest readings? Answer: -0.81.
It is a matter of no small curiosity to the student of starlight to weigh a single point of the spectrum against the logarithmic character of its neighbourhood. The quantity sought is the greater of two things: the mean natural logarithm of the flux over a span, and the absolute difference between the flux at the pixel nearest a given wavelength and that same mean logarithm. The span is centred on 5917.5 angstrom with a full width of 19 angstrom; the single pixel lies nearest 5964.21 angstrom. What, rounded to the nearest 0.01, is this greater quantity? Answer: 5.82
